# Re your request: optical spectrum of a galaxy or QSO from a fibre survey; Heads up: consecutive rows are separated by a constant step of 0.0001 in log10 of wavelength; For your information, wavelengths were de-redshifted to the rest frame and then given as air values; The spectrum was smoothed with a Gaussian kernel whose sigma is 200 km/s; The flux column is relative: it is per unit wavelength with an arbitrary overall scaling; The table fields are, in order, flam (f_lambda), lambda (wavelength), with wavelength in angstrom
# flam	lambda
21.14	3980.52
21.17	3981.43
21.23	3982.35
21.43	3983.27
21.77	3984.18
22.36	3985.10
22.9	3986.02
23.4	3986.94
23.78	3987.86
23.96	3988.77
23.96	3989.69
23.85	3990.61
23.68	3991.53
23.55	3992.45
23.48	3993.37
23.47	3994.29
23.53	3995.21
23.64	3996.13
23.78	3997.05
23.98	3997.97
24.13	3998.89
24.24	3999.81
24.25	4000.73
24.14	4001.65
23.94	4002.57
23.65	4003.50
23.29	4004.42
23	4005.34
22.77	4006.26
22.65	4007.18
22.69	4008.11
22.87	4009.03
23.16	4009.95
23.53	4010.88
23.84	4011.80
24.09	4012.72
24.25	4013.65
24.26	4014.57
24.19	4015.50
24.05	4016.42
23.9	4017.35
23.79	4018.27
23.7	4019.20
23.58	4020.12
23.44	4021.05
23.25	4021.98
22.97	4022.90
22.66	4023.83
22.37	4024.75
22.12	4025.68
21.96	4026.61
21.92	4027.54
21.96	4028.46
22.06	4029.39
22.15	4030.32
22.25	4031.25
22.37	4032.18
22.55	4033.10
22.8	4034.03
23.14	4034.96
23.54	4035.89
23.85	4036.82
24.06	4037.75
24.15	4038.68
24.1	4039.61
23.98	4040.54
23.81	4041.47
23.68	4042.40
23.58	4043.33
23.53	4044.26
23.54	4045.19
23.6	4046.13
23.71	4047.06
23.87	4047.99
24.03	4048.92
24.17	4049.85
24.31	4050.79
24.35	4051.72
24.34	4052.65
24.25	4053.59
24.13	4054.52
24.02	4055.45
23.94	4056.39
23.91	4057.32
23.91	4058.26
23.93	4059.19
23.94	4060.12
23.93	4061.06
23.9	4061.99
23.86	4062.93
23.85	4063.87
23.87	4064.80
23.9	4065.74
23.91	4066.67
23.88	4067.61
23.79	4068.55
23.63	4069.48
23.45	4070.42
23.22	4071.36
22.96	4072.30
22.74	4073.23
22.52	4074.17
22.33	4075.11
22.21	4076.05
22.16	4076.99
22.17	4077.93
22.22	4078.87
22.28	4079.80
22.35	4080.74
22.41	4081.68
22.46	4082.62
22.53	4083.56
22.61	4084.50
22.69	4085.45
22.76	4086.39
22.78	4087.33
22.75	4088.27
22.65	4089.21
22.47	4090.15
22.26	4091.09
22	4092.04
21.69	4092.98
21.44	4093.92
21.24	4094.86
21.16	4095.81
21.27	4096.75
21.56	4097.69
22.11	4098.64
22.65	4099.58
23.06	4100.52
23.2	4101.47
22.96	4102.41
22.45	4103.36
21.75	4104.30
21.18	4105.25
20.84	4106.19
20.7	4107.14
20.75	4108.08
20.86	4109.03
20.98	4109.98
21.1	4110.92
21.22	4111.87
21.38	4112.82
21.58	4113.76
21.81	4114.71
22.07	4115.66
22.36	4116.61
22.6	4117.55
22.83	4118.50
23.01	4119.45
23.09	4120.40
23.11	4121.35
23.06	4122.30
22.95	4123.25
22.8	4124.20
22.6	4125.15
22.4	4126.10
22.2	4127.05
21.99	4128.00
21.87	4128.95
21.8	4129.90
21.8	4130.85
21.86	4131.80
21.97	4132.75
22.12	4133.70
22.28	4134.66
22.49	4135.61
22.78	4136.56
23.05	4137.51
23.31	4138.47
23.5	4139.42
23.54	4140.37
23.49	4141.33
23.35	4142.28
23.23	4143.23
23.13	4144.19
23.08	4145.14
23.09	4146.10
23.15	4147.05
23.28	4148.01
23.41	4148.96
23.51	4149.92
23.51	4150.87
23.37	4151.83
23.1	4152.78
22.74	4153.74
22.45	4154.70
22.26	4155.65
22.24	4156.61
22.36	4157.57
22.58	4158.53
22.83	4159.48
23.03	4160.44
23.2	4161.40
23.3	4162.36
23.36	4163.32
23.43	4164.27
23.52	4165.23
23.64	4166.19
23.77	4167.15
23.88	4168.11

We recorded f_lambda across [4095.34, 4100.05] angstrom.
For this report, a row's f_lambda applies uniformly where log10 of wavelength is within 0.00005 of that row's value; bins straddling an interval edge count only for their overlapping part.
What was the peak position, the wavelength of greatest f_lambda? 4099.58 angstrom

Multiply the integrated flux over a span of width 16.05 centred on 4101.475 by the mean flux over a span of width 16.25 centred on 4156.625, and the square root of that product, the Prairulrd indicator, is 89.5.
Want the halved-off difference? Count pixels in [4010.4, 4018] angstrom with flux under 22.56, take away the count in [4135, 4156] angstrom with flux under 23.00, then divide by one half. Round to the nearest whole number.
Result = -10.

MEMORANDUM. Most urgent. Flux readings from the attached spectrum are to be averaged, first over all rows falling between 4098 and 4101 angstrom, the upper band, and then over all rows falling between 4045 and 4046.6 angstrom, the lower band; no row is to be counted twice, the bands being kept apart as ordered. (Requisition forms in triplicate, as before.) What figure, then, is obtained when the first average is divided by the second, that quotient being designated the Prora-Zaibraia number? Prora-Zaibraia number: 0.96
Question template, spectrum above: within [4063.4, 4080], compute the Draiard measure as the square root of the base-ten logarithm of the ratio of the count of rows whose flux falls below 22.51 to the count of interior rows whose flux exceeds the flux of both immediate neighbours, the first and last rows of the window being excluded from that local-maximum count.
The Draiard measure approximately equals 0.88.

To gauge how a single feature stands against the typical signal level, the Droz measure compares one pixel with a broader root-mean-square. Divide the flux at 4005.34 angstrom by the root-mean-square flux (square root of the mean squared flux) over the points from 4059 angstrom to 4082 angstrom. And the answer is 0.99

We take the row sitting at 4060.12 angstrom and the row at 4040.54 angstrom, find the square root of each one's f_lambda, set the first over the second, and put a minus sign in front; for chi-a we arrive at -1.00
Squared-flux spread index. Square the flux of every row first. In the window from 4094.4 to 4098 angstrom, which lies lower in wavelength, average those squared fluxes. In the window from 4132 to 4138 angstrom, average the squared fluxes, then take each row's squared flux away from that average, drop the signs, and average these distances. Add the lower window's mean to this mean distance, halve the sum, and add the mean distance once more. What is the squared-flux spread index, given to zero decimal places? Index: 249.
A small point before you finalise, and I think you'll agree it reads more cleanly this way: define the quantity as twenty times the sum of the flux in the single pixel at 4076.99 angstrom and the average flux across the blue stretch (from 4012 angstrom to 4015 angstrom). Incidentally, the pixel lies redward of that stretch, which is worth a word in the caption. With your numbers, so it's 927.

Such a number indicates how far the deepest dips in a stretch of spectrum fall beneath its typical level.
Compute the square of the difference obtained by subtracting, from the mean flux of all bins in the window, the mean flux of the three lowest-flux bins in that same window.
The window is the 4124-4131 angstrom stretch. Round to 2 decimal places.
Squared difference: 0.13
